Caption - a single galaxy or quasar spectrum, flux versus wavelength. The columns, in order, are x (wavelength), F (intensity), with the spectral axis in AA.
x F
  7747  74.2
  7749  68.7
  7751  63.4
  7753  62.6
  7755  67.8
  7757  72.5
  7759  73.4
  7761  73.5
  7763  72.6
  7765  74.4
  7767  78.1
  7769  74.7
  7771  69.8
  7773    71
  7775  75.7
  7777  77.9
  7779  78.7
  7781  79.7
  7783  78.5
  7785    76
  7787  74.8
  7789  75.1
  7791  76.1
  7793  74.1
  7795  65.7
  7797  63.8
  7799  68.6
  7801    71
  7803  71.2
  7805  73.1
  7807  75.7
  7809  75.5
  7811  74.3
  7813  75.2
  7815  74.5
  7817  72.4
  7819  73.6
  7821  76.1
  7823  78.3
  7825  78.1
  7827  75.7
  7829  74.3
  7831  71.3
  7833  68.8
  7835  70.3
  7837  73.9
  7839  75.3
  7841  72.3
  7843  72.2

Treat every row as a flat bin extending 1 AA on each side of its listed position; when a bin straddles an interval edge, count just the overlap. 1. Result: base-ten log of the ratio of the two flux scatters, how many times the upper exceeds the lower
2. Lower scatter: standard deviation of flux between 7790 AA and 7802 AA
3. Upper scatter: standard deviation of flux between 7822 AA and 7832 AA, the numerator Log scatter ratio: -0.22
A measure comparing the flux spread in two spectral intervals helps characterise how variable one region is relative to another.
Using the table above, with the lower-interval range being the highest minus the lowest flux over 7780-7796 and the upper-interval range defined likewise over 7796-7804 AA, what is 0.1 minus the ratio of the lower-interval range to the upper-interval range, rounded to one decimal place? -1.8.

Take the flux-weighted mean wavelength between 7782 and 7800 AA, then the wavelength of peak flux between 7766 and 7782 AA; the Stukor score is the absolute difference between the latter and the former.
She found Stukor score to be 9.7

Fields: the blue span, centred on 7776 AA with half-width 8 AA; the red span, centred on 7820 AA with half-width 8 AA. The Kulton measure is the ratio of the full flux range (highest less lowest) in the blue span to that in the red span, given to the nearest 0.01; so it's 1.68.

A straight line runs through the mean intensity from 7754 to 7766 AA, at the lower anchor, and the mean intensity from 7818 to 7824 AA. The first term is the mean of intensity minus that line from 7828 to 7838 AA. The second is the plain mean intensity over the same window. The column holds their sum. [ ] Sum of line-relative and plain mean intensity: 67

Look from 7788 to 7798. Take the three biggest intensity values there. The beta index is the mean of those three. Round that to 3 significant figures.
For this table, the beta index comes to 75.1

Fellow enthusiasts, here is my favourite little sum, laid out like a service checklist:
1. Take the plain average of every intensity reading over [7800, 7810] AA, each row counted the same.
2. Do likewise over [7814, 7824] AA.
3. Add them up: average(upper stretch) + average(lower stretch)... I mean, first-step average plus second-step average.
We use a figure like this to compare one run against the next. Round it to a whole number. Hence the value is 148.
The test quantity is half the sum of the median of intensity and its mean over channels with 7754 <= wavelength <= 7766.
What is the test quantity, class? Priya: 72.7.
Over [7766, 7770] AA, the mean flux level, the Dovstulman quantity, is 76.4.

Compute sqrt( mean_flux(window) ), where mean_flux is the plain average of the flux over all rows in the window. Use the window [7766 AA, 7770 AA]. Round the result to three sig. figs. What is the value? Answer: 8.74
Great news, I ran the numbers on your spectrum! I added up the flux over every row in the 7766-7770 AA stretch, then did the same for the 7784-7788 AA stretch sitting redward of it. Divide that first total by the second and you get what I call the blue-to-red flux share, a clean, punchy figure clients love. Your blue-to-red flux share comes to 1.01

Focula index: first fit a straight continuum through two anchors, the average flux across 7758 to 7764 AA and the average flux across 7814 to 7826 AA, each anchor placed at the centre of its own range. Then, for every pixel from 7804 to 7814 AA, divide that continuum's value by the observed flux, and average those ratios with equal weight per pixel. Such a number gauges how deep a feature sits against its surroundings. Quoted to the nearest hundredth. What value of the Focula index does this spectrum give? 1.00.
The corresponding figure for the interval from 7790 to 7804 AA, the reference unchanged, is 1.07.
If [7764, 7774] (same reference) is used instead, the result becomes 1.00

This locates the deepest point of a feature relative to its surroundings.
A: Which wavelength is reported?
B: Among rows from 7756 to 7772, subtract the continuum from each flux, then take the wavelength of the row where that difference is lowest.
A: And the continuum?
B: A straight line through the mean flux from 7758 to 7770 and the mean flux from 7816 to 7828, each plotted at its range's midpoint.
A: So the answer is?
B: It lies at 7771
